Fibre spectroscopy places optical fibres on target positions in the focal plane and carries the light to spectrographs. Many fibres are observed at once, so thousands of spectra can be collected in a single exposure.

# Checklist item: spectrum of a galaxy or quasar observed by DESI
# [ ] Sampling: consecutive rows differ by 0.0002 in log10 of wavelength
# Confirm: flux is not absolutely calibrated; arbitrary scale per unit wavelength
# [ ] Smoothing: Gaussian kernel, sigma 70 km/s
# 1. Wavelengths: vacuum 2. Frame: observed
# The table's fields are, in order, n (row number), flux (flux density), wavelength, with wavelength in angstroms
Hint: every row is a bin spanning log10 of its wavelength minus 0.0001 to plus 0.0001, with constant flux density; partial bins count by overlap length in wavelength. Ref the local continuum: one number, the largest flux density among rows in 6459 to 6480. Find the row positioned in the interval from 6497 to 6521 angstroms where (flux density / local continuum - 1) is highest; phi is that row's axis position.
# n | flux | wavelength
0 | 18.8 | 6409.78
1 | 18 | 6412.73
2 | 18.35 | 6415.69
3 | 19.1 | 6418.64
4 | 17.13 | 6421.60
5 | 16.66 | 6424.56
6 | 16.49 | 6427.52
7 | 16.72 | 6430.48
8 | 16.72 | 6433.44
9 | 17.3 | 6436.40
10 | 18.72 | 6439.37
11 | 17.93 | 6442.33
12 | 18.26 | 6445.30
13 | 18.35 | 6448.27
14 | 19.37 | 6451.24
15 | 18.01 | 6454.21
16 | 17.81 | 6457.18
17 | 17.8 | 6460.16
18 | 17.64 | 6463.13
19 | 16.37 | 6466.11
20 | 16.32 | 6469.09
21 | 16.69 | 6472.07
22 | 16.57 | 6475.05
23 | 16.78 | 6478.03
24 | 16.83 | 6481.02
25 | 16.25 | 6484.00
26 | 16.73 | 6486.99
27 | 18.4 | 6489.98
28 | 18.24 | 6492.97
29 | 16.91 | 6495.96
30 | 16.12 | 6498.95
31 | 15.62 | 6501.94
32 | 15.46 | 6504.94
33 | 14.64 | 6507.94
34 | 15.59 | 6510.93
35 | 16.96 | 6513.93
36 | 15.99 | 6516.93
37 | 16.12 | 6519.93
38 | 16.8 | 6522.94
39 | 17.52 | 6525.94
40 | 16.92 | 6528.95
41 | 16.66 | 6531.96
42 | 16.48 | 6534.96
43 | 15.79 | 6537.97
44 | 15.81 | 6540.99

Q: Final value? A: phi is 6513.93 angstroms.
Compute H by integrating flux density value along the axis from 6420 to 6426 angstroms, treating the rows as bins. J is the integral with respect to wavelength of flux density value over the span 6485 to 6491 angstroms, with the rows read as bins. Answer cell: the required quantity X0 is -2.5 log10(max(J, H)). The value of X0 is -5.0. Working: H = 102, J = 104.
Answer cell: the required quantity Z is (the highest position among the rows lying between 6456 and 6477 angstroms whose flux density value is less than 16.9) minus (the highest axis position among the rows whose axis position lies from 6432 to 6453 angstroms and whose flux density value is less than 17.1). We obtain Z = 41.6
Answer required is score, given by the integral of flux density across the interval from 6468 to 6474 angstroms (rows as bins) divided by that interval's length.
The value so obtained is 16.5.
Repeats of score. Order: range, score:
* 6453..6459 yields 17.9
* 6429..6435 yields 16.7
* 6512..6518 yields 16.4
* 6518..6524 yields 16.4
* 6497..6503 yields 16.0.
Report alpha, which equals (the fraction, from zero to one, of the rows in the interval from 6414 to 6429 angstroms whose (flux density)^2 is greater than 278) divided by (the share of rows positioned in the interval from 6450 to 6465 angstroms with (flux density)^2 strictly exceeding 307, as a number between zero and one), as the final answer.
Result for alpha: 0.60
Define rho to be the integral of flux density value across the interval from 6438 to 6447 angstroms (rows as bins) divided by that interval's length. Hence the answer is 18.3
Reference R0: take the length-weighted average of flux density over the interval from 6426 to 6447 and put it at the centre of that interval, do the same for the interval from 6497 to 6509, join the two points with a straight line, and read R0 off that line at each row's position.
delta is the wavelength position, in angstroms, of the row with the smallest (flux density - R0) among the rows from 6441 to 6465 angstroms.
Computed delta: 6442.33 angstroms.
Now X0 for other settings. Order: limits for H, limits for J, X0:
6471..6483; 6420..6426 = -5.8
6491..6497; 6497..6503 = -5.1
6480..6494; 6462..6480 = -6.2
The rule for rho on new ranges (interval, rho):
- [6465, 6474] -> 16.5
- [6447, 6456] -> 18.6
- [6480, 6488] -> 16.6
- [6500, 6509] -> 15.3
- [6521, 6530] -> 17.0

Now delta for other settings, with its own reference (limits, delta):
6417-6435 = 6427.52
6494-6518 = 6507.94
